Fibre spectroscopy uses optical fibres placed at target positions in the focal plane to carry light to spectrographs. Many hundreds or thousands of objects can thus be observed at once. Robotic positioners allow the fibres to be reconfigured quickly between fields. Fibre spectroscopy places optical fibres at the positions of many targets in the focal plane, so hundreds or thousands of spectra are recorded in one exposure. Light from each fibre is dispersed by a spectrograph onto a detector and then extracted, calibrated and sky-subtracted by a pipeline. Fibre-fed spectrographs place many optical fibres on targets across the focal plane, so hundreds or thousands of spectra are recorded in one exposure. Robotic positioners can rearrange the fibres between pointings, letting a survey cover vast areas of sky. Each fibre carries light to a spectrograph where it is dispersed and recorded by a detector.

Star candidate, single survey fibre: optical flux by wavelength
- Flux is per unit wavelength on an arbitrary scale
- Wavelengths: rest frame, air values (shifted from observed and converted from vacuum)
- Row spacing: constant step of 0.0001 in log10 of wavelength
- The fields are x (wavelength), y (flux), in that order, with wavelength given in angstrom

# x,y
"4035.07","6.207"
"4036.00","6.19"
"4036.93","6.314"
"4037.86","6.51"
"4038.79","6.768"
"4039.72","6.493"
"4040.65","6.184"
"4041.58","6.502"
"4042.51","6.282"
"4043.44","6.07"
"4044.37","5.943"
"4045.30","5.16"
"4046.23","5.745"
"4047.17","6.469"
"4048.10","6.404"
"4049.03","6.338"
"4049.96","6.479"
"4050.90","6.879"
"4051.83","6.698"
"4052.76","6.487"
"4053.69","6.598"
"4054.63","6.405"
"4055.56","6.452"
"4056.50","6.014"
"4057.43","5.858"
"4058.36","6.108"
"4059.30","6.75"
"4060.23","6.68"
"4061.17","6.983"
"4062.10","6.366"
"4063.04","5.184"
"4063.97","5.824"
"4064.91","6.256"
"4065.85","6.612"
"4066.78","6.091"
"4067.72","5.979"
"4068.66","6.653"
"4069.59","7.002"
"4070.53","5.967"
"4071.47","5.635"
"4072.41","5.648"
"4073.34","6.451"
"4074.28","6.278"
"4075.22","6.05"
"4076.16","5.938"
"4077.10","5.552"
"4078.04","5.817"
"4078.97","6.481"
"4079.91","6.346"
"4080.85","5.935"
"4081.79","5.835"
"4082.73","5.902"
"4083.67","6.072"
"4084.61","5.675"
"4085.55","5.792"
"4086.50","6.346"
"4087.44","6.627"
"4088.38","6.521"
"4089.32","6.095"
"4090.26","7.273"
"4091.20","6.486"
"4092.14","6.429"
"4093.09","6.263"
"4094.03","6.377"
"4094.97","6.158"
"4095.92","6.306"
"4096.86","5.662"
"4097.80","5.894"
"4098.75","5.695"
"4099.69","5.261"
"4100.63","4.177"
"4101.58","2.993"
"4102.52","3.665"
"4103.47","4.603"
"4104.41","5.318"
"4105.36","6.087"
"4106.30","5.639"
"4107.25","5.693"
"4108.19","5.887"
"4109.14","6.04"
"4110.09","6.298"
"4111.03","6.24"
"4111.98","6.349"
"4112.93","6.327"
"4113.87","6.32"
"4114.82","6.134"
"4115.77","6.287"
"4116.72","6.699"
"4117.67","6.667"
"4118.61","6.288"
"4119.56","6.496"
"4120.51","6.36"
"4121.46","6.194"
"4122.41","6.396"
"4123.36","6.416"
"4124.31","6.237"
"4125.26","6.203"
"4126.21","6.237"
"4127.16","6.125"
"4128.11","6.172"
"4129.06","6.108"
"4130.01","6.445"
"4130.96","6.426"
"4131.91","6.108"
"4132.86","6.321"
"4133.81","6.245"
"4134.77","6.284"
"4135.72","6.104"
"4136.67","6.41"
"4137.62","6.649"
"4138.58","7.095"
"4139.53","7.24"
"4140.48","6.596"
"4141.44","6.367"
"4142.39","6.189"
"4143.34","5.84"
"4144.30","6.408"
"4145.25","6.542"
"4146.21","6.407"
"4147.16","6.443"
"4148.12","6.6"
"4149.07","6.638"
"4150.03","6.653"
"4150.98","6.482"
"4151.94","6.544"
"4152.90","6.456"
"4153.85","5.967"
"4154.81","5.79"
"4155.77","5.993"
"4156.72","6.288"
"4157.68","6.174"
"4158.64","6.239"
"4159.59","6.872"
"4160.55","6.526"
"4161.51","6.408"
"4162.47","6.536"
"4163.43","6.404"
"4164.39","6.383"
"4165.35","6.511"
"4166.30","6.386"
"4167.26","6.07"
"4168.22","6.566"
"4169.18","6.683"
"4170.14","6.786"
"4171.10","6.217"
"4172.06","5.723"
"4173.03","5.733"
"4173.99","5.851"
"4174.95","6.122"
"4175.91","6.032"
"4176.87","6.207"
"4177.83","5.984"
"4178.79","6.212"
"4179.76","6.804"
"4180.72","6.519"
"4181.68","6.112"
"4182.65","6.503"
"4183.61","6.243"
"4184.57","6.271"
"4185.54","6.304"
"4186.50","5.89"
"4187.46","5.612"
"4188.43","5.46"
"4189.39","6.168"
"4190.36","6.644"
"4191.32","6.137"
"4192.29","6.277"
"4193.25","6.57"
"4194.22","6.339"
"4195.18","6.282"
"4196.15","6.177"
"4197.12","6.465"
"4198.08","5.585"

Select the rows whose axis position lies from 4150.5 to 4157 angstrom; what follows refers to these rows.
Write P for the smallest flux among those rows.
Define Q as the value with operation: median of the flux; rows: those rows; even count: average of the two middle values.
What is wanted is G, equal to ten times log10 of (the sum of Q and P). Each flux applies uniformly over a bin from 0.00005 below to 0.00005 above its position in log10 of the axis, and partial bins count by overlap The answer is 10.82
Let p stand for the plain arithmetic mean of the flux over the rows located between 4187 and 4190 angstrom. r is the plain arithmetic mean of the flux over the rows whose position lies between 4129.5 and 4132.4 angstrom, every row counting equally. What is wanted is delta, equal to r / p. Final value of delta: 1.10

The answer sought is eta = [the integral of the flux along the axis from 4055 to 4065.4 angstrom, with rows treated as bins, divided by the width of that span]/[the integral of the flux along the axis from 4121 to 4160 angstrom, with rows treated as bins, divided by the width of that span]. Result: 0.98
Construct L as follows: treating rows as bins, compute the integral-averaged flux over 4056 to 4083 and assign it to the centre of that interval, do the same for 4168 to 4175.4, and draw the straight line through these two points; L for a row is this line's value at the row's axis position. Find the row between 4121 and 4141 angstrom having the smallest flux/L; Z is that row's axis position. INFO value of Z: 4135.72 angstrom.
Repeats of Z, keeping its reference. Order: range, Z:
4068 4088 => 4077.10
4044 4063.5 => 4045.30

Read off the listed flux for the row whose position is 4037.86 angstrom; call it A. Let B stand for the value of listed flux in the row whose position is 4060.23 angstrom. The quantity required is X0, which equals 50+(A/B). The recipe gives 51.0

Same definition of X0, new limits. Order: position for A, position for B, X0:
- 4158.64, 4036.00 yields 51.0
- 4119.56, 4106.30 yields 51.2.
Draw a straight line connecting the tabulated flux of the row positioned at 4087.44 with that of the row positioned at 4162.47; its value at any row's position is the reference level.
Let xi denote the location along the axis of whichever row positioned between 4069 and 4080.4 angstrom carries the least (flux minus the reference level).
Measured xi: 4077.10 angstrom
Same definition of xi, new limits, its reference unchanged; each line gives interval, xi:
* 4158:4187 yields 4172.06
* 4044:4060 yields 4045.30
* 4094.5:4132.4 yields 4101.58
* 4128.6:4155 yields 4154.81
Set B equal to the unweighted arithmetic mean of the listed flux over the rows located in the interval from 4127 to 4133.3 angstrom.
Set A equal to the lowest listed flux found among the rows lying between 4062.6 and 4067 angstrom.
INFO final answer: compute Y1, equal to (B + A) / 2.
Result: 5.71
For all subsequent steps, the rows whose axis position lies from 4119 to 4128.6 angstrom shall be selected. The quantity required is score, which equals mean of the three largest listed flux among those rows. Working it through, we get 6.44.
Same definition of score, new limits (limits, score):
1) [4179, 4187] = 6.61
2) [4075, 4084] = 6.30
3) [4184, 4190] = 6.25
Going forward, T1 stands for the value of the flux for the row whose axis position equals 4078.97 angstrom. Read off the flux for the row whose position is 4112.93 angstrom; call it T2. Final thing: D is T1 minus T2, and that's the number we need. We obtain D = 0.2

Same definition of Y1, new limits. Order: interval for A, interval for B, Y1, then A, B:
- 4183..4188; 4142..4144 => 5.81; 5.612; 6.01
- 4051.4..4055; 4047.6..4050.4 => 6.41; 6.405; 6.41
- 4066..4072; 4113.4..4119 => 6.02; 5.635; 6.40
